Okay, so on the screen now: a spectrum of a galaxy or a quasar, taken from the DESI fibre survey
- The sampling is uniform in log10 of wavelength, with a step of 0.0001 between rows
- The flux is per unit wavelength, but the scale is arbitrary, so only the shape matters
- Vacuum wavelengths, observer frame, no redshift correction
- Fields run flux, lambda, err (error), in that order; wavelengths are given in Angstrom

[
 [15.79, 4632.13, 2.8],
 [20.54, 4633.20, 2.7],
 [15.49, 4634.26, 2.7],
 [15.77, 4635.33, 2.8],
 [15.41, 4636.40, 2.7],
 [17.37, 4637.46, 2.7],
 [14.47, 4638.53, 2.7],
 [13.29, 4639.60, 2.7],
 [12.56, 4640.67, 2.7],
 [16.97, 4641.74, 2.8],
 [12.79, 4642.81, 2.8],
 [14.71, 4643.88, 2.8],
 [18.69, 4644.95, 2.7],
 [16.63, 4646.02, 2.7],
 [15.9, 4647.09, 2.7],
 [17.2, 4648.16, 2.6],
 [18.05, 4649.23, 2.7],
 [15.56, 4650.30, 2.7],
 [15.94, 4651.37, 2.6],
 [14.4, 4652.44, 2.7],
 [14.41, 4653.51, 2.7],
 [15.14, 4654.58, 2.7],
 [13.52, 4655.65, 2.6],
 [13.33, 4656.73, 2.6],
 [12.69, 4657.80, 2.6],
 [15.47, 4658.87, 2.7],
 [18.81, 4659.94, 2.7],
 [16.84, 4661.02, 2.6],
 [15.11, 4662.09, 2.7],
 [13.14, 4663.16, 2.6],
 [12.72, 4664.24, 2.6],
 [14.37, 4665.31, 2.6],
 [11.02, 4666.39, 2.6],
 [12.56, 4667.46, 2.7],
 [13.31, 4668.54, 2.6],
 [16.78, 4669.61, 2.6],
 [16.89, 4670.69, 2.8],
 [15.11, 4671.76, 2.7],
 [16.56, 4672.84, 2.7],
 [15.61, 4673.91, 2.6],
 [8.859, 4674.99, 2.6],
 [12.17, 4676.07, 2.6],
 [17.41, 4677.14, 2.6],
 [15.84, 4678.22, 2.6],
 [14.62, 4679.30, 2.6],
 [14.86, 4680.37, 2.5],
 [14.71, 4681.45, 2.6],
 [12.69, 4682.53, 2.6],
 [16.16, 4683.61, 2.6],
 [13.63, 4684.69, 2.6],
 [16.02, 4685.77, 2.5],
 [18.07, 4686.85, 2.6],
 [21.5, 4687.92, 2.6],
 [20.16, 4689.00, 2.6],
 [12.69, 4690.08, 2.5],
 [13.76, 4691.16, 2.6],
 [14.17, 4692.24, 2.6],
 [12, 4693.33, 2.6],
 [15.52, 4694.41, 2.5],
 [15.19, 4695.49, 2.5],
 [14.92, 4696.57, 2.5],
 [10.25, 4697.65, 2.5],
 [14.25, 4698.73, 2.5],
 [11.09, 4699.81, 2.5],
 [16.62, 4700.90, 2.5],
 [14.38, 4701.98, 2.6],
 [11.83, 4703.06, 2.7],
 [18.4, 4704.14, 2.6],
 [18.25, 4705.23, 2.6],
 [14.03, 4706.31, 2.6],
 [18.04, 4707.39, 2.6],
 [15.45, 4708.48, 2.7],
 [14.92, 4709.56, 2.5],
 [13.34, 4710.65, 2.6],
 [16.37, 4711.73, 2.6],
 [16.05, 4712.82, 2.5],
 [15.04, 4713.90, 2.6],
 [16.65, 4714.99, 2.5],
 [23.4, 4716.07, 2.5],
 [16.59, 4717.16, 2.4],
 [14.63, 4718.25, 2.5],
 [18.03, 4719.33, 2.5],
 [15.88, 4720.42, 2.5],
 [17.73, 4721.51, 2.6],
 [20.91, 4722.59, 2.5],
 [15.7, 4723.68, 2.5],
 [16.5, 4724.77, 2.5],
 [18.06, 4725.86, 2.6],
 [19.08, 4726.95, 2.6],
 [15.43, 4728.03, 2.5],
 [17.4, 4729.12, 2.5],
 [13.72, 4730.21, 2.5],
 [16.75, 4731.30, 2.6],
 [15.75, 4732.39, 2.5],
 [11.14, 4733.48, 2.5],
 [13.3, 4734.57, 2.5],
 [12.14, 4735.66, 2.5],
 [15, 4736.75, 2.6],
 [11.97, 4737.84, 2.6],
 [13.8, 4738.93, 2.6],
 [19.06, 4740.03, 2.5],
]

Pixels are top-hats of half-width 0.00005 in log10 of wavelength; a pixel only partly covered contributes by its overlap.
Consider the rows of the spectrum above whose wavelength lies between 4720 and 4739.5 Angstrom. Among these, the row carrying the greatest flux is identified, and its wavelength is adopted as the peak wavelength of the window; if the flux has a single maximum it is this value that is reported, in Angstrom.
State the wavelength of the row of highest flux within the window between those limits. 4722.59 Angstrom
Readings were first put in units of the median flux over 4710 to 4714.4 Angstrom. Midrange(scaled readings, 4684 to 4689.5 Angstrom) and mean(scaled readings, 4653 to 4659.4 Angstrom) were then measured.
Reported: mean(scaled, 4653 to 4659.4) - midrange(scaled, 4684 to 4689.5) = -0.223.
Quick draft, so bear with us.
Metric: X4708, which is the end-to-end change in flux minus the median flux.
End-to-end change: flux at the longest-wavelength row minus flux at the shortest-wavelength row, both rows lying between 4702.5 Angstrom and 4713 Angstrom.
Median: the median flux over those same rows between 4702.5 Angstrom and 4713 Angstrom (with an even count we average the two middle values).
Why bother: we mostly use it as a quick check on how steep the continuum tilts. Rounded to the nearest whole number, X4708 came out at -12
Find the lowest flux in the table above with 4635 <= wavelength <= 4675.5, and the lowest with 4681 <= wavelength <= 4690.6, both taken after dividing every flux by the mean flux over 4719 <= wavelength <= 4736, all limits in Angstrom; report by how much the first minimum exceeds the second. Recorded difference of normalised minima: -0.24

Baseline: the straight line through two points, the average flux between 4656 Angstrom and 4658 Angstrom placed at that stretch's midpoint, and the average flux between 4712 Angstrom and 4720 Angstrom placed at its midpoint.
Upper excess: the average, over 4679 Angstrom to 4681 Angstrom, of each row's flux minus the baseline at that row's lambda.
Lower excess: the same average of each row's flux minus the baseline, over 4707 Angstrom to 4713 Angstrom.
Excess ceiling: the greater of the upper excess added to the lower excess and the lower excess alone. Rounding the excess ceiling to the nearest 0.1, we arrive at -1.0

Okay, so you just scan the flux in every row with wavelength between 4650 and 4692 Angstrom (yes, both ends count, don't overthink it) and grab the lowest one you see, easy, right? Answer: 8.859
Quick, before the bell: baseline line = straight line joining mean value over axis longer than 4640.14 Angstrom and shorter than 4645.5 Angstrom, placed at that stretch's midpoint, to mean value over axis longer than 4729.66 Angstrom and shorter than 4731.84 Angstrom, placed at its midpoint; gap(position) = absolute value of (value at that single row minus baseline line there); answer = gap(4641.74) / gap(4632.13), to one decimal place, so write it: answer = 2.8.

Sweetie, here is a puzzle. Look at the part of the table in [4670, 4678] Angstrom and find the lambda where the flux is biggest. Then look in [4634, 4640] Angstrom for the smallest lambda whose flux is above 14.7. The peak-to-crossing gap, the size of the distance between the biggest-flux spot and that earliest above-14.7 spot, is 42.9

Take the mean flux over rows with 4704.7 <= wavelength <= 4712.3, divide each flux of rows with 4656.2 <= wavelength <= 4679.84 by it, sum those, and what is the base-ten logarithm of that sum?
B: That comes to 1.306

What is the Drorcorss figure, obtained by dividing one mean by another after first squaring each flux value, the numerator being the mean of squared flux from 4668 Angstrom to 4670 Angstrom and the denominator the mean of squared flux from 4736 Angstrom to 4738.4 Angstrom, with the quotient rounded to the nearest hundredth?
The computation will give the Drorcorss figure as 1.25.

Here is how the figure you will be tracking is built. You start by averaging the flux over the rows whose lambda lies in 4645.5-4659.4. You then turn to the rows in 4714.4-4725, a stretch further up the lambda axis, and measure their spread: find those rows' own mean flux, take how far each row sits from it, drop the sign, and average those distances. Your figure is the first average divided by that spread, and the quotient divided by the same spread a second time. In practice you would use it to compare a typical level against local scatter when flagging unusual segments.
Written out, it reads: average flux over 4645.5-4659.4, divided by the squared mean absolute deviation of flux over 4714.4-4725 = 4.08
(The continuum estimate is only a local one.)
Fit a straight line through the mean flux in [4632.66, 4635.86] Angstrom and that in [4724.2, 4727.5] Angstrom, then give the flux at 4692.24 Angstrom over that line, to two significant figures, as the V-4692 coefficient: 0.80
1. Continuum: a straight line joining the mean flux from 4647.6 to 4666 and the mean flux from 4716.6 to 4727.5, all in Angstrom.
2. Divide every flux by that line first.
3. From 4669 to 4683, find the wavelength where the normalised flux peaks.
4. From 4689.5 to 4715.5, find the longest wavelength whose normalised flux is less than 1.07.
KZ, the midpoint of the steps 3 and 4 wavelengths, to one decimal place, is 4696.1 Angstrom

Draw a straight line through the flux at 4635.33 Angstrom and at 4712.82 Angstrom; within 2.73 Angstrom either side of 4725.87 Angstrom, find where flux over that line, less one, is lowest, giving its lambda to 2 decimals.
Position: 4728.03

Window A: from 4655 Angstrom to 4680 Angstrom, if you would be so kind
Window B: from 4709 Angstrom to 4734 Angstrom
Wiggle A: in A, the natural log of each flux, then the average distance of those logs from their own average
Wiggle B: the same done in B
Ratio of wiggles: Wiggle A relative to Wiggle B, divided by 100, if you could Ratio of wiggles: 0.013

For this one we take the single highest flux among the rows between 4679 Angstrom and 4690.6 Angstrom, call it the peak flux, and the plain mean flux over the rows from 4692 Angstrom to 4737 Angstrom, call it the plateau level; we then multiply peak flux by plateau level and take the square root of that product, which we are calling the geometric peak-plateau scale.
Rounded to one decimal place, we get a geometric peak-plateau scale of 18.3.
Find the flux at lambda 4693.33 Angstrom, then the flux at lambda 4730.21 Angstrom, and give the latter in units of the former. 1.14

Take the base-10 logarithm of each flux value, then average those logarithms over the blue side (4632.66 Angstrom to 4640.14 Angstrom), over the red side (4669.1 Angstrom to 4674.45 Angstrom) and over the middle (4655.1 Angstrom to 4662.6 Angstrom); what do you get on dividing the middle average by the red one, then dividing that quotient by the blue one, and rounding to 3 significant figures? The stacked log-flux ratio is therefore 0.809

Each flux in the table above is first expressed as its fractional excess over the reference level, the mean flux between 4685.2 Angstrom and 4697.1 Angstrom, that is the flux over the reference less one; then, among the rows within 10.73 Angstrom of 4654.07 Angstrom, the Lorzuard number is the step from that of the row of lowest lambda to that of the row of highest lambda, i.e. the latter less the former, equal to -0.13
